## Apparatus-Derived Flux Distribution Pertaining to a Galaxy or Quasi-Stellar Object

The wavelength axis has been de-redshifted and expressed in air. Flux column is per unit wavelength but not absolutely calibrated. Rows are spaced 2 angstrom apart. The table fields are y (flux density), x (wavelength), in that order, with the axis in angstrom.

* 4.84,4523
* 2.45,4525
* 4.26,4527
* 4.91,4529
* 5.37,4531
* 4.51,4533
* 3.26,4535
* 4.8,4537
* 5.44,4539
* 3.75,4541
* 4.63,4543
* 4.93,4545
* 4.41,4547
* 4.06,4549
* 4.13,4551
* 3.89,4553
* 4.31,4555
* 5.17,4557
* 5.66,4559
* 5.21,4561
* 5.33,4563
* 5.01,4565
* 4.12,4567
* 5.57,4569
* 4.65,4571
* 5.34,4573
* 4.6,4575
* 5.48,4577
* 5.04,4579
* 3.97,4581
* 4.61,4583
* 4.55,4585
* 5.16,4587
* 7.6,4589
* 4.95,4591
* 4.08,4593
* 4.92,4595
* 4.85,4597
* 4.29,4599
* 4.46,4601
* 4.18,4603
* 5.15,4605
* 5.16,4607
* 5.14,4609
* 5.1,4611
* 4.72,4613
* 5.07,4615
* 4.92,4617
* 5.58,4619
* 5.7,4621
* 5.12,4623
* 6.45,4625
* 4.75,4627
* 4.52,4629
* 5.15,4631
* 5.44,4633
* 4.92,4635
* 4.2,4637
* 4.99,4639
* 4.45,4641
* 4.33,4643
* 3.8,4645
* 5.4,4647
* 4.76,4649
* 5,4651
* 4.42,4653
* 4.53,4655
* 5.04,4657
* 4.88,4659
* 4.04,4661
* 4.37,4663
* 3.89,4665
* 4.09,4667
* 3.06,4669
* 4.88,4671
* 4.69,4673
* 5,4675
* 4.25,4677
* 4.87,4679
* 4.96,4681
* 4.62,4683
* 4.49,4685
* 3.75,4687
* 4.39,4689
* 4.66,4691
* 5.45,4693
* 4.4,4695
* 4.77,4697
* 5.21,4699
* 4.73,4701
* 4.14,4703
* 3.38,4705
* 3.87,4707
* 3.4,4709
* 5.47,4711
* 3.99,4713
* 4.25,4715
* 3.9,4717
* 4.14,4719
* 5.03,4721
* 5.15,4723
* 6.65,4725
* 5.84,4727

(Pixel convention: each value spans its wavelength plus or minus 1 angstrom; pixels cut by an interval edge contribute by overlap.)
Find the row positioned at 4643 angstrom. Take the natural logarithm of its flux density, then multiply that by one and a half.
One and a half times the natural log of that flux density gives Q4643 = 2.20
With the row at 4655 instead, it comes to 2.27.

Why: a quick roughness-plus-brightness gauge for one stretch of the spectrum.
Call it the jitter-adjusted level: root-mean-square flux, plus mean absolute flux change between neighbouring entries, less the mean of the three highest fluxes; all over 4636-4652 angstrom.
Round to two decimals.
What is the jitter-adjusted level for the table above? 0.15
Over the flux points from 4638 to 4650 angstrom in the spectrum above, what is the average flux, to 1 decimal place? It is 4.6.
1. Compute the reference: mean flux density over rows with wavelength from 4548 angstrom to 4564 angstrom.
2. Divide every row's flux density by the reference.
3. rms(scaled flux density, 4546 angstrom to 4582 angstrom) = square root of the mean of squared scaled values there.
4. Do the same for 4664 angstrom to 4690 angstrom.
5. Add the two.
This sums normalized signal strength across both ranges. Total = 1.95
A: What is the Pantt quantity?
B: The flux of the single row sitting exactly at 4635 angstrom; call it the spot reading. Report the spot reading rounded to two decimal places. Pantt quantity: 4.92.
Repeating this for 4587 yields 5.16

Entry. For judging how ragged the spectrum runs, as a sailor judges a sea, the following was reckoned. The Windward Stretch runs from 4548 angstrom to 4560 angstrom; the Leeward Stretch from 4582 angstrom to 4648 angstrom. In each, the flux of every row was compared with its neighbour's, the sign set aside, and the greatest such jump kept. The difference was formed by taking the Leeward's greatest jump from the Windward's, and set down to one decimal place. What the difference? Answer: -1.8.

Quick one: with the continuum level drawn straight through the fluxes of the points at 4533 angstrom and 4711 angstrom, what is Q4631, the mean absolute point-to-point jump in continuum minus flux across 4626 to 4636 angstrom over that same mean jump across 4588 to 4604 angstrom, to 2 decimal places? 0.53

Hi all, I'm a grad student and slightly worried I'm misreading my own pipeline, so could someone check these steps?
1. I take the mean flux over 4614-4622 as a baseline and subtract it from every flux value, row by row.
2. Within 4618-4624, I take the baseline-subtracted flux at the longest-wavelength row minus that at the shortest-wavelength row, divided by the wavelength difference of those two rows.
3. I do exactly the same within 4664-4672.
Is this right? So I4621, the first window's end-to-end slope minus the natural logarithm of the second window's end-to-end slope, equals 1.7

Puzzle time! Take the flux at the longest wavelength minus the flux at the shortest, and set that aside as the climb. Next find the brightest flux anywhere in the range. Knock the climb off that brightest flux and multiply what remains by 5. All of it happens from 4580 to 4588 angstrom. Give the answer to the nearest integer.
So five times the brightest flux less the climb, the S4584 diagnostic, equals 20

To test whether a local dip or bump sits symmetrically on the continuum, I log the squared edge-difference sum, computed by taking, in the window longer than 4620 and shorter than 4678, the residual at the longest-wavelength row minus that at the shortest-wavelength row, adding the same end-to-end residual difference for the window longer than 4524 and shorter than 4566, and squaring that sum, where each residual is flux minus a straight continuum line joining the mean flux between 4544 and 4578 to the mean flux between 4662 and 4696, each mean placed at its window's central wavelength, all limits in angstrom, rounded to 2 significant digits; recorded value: 2.0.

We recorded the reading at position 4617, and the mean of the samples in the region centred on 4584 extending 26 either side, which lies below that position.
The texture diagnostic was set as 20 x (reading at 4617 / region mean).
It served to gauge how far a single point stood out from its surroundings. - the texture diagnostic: 19.8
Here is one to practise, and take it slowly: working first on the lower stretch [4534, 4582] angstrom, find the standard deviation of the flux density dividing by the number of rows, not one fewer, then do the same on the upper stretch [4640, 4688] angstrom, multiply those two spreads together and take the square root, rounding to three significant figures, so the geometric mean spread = 0.574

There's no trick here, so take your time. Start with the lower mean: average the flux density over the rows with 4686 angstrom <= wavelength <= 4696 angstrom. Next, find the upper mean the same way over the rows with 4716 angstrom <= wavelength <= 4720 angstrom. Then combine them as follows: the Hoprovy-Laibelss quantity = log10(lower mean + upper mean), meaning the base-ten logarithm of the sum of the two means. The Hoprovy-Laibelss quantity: 0.932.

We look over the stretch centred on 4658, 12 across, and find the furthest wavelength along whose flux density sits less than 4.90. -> 4663 angstrom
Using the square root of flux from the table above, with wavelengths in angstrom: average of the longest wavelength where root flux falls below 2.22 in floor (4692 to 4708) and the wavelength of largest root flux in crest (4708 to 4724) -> 4709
